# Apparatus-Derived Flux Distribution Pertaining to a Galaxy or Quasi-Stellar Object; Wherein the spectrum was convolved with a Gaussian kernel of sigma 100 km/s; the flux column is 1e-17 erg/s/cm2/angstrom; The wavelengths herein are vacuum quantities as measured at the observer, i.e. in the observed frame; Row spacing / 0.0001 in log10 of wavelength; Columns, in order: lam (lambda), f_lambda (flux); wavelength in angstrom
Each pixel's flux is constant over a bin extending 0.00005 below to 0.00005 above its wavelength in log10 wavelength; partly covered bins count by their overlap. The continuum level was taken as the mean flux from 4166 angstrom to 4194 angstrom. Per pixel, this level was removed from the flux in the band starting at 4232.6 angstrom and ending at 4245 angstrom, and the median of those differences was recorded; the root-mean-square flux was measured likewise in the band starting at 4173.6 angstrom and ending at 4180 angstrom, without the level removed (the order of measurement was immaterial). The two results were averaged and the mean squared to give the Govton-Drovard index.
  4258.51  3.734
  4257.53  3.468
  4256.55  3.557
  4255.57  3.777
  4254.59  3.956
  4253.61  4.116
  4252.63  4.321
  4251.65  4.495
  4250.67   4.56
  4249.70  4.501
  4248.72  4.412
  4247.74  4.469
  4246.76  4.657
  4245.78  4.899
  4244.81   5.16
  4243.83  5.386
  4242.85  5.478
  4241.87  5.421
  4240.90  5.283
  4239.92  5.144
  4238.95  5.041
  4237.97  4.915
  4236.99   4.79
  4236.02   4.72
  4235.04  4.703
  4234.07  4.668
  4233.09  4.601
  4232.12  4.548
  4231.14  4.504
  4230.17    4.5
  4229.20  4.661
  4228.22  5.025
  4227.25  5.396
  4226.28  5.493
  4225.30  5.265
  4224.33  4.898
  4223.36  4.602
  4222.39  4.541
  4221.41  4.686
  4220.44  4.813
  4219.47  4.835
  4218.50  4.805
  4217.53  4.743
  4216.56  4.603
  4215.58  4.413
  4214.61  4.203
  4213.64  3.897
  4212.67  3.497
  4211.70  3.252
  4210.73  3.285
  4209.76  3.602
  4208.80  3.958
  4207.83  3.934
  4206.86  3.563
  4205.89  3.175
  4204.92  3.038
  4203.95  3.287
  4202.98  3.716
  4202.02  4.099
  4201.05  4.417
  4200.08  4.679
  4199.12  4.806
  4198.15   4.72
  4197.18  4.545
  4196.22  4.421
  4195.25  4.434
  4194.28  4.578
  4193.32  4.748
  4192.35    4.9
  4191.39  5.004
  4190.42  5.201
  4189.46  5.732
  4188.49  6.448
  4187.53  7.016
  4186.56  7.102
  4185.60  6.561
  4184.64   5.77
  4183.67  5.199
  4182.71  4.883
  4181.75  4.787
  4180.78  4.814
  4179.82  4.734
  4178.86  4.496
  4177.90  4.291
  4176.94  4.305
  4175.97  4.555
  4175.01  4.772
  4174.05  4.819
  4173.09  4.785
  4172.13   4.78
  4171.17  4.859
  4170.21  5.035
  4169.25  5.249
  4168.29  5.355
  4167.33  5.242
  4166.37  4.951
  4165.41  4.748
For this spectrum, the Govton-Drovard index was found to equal 5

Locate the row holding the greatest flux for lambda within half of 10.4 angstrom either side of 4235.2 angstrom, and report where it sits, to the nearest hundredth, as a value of 4239.92 angstrom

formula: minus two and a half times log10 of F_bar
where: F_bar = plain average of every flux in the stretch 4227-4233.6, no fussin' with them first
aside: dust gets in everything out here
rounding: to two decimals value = -1.69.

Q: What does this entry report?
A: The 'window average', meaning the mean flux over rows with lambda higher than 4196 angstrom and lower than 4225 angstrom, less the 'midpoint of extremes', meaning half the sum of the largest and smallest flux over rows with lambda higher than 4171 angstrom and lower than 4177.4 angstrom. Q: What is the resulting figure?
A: -0.4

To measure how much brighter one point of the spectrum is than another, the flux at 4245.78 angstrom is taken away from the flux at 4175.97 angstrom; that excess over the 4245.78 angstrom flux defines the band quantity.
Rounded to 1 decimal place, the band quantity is -0.3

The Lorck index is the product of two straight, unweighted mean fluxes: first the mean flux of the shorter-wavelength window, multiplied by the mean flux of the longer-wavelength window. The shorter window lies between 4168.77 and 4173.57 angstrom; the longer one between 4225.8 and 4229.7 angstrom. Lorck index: 25.4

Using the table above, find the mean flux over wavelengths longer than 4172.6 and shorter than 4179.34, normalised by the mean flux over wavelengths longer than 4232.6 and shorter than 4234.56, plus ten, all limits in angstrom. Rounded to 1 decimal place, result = 11.0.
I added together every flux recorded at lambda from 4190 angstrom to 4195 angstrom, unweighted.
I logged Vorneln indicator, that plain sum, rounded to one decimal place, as 24.4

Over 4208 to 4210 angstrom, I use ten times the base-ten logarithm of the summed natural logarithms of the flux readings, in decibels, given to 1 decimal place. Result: 4.2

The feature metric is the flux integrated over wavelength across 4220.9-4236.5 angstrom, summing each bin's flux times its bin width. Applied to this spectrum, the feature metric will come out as 75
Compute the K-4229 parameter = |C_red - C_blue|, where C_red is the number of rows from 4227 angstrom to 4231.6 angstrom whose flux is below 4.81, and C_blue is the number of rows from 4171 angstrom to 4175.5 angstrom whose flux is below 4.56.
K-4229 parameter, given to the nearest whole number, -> 3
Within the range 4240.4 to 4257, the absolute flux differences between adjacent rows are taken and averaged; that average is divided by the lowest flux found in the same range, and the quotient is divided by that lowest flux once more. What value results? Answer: 0.012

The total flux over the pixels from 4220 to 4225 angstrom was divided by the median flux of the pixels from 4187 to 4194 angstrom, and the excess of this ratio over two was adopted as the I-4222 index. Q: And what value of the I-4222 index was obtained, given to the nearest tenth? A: 2.5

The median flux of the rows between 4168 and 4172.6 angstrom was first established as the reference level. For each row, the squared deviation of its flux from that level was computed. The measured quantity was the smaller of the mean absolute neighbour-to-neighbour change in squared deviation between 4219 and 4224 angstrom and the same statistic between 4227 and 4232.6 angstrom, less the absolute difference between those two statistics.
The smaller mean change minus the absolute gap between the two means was 0.0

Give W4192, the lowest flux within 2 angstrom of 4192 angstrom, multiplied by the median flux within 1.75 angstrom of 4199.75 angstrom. 22.3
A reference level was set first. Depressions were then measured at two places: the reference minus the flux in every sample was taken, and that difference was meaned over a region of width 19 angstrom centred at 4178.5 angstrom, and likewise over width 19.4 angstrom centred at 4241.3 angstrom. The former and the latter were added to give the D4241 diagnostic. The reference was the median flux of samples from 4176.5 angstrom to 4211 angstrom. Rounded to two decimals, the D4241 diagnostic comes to -0.75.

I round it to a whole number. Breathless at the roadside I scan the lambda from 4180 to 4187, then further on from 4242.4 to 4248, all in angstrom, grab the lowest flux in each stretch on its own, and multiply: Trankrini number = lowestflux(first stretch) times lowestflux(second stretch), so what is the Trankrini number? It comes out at 21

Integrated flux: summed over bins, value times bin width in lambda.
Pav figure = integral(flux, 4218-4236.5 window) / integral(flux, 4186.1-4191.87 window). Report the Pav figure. 2.5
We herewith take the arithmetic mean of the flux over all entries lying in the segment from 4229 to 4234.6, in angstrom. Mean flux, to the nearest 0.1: 4.6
